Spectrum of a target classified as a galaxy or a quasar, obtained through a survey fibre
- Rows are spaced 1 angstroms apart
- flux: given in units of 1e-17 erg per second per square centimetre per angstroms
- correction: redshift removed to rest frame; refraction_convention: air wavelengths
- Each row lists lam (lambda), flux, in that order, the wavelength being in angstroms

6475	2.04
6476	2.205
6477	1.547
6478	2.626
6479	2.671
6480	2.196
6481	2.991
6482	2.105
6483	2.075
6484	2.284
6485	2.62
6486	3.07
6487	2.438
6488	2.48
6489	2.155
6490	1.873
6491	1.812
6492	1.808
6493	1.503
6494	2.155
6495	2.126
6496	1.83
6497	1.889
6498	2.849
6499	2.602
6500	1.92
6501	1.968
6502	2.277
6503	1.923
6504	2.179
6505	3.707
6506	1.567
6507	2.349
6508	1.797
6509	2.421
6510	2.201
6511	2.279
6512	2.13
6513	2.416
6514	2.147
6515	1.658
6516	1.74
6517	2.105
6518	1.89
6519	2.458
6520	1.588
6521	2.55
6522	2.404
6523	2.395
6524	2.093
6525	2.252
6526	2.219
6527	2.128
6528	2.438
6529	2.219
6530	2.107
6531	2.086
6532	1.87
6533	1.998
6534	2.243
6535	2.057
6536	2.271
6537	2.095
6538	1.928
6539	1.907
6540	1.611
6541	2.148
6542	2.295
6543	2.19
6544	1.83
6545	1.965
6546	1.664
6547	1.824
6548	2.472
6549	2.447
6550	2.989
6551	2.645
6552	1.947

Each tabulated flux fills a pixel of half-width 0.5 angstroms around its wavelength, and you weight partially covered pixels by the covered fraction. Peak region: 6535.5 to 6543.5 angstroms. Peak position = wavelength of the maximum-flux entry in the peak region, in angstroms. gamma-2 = 6542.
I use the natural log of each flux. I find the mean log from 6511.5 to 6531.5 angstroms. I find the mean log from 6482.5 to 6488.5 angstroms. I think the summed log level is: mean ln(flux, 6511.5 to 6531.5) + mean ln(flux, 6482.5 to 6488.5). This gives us 1.66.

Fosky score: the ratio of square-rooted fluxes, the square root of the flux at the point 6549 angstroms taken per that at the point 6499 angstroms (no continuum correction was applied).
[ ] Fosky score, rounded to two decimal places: 0.97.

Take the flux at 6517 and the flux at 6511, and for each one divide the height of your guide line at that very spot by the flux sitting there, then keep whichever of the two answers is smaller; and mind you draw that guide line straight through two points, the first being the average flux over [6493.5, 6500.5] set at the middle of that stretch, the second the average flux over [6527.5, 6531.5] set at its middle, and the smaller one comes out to 0.97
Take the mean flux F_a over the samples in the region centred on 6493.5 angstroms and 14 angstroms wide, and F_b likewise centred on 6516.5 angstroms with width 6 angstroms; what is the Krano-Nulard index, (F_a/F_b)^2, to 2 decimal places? 1.11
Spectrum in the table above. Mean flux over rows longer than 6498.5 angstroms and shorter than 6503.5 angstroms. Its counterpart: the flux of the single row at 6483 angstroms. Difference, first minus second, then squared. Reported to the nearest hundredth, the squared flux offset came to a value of 0.00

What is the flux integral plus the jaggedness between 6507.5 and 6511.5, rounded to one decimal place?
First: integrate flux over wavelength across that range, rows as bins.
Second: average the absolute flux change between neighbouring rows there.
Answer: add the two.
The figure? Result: 9.0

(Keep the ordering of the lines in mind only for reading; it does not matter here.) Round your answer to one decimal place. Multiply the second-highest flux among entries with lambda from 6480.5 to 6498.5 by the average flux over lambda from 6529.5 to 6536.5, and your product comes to 6.3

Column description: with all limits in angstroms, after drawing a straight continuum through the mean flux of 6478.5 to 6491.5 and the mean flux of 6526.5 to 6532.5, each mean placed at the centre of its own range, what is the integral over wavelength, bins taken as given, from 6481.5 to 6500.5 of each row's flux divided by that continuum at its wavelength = 18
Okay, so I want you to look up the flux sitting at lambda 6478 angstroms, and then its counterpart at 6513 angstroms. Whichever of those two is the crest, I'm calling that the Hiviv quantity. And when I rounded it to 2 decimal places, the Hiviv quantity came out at 2.63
